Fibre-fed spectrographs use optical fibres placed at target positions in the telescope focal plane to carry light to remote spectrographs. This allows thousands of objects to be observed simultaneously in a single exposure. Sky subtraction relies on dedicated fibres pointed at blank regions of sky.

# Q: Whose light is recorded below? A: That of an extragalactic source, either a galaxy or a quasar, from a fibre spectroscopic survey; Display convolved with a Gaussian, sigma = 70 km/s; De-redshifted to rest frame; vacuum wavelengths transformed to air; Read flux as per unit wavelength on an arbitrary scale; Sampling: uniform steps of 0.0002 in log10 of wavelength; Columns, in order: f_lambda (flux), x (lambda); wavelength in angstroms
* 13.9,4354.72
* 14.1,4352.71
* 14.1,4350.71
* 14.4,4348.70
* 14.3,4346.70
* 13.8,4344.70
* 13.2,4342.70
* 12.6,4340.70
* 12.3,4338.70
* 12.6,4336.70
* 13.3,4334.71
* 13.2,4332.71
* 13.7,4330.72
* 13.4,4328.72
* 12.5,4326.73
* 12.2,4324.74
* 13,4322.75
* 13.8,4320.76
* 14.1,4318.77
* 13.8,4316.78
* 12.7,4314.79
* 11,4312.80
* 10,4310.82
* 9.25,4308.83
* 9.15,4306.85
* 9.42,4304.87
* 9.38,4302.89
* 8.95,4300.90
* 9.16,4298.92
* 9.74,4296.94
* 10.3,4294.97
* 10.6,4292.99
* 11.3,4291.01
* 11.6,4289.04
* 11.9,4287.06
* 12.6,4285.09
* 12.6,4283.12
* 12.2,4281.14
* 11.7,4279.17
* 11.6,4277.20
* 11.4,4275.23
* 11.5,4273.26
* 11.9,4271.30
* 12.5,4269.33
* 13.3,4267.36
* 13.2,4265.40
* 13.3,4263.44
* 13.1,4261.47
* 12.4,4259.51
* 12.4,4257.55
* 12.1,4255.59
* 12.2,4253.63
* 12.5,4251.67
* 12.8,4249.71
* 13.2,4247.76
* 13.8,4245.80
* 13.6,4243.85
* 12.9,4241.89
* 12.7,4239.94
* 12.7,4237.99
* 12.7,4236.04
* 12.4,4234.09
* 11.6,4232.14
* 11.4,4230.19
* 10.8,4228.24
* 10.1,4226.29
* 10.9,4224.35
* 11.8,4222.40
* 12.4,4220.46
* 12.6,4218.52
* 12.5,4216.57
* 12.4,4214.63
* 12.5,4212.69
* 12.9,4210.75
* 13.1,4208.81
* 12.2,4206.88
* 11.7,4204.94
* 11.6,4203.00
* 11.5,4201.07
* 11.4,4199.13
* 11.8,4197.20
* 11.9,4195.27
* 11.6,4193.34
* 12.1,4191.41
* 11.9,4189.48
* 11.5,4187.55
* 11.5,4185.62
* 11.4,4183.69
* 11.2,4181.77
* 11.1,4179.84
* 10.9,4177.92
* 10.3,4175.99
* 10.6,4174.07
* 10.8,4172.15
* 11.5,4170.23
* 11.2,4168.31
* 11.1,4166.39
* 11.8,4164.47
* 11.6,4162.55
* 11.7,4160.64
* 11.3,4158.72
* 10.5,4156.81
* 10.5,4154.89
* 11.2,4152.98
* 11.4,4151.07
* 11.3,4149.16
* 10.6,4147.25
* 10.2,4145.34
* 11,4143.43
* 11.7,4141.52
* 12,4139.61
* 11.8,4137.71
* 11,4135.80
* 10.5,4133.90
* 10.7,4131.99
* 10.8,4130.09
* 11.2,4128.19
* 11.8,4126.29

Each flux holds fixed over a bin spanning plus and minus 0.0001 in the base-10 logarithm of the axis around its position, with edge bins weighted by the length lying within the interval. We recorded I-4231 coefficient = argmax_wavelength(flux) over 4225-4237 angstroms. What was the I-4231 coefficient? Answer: 4236.04 angstroms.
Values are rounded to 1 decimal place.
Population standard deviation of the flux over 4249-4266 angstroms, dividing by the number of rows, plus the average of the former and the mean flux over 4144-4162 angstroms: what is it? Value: 6.1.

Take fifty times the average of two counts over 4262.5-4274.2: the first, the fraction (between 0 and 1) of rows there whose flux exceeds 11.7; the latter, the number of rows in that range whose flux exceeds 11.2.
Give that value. 170.8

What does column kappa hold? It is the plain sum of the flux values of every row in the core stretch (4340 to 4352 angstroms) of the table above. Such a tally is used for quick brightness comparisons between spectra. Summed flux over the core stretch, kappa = 82.4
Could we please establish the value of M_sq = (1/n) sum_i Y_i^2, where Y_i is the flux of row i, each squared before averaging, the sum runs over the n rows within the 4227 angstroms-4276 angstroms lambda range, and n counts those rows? 157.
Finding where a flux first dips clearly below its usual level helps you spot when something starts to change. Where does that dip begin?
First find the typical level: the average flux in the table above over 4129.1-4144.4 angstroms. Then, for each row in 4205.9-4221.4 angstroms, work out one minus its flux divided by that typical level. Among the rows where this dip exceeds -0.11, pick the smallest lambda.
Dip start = 4206.88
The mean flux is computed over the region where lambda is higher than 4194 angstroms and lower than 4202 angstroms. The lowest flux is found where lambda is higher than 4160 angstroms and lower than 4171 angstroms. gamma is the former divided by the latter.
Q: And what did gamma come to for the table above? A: 1.05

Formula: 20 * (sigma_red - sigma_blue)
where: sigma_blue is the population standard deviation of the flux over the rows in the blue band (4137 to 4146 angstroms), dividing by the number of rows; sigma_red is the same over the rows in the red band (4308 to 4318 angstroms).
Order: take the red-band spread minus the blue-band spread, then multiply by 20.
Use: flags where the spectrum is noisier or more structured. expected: 20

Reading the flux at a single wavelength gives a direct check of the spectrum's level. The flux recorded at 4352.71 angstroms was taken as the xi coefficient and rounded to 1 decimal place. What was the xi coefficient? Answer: 14.1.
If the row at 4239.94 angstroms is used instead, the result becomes 12.7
